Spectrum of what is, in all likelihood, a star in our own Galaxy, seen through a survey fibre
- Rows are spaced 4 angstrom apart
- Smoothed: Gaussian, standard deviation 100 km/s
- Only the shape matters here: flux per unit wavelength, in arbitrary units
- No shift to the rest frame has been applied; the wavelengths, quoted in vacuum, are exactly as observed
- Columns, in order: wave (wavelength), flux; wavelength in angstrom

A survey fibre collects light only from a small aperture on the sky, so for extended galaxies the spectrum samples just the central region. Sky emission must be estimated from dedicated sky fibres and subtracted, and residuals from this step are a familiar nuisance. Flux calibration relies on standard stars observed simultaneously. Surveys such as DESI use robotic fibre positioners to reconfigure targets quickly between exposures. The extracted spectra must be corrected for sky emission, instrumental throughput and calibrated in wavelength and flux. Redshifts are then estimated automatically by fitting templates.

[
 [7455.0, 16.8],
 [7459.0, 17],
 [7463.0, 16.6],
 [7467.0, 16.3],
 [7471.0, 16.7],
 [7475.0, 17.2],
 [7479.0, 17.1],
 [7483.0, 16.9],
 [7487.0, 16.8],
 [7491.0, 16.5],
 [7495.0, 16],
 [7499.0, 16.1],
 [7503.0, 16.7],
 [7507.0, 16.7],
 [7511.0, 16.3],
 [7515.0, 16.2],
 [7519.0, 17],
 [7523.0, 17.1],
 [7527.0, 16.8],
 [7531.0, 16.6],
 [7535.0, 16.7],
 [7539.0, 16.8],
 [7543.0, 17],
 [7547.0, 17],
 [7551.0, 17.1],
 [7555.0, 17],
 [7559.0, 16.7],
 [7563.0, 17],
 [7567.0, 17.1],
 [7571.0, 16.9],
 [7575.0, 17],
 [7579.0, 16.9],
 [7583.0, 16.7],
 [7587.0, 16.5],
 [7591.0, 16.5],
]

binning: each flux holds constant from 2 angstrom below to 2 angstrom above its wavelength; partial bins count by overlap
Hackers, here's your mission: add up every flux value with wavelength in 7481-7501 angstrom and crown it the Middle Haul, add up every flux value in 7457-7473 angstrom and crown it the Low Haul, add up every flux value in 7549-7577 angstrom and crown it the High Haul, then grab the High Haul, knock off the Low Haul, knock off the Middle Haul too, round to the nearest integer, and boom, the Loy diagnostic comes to -30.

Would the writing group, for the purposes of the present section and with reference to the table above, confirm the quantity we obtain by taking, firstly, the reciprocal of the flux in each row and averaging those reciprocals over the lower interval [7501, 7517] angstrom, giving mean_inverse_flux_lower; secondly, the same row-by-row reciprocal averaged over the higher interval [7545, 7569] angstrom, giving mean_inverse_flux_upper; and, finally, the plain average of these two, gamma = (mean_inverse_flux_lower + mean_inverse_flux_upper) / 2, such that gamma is 0.0598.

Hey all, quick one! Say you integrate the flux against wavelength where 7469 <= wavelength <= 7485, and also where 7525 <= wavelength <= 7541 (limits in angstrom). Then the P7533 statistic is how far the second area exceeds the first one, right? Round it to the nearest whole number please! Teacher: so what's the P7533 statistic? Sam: -4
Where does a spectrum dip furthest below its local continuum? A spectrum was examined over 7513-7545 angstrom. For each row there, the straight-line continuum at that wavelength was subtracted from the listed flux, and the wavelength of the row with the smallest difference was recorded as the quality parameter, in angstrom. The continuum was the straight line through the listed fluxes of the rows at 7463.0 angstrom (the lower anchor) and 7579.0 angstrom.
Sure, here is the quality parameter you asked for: 7515.0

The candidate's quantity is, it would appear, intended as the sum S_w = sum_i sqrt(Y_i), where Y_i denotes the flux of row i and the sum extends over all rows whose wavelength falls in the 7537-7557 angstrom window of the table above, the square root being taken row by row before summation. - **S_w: 20.6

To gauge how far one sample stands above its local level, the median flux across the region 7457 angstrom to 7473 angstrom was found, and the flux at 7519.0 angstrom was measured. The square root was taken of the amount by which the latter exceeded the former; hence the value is 0.59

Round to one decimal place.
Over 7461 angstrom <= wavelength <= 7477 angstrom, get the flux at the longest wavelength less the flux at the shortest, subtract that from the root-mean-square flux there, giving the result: 16.1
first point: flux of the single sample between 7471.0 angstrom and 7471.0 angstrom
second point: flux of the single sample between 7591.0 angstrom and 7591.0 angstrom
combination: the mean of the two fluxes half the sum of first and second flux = 16.6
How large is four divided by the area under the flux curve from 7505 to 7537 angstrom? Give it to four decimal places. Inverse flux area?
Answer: 0.0075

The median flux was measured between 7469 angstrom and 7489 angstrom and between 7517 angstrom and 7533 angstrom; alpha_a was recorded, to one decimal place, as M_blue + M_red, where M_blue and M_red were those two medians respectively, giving 33.8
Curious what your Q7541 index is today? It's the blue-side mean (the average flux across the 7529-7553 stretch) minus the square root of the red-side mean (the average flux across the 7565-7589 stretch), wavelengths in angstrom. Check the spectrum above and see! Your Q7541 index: 12.8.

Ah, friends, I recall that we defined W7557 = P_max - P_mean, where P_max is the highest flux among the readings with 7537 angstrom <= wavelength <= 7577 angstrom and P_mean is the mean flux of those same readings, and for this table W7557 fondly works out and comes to 0.14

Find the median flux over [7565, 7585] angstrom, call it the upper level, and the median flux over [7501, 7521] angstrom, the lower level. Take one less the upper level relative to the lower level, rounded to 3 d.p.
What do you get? -0.012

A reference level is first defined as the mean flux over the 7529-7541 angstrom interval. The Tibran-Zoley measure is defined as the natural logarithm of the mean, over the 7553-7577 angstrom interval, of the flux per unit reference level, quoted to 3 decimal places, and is 0.015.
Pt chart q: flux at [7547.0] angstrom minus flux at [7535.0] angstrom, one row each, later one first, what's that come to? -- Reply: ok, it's 0.30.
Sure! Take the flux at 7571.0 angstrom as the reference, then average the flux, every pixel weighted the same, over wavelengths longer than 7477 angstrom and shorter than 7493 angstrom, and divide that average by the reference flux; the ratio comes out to 1.00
